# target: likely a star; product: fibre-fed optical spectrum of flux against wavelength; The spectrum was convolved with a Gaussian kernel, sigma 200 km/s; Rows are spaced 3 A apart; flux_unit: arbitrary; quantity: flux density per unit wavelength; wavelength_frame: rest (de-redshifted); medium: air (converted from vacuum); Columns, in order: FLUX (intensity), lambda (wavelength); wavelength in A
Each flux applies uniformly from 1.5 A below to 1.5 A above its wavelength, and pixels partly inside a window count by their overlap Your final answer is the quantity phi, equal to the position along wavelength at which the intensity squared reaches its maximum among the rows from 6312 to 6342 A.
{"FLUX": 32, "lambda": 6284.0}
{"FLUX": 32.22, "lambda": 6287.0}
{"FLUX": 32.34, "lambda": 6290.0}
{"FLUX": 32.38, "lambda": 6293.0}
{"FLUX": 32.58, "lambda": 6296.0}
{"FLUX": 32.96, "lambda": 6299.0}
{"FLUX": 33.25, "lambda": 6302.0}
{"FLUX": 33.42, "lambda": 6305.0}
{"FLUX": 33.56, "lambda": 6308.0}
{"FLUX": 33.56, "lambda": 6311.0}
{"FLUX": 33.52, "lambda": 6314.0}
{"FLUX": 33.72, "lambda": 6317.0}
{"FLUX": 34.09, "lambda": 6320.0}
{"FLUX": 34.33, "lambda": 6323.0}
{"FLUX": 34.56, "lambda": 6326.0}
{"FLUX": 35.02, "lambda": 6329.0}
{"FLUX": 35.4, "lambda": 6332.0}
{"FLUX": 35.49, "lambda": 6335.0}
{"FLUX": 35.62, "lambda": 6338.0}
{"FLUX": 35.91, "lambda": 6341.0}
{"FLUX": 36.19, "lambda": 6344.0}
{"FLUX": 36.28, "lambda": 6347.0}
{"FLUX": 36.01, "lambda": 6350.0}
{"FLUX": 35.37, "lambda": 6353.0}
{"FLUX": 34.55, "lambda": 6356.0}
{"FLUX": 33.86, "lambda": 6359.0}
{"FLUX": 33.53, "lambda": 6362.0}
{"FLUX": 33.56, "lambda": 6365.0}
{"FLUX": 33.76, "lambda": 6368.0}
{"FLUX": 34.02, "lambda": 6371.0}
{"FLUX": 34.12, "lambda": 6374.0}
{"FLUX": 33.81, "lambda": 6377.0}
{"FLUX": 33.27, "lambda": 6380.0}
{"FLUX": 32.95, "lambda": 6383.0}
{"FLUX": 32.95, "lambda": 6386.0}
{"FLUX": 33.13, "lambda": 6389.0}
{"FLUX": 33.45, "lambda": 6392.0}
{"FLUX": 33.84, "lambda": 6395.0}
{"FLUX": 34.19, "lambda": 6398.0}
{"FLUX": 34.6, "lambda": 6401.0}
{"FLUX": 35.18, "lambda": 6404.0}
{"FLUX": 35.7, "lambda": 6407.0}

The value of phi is 6341.0 A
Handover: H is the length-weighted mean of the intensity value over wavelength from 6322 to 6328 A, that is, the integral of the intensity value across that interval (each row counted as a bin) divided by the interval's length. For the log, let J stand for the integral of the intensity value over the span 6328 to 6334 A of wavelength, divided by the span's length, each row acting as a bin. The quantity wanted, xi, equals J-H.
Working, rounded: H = 34.5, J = 35.2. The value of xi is 0.7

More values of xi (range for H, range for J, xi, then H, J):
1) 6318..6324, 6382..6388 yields -1.2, 34.2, 33.0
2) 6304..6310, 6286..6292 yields -1.2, 33.5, 32.3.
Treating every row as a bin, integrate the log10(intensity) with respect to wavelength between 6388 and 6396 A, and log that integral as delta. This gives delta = 12.2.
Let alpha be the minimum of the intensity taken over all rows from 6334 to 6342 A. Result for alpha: 35.49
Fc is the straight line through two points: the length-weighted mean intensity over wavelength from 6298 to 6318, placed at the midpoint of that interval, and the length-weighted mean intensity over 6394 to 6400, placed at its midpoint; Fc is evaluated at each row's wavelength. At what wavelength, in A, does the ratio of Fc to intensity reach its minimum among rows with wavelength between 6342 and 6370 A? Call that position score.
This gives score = 6347.0 A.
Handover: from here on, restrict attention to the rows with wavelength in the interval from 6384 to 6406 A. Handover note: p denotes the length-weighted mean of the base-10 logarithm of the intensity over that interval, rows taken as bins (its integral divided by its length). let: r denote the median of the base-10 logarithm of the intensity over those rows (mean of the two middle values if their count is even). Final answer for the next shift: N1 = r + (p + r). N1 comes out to 4.59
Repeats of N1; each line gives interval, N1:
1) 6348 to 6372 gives 4.60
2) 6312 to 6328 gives 4.60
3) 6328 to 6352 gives 4.66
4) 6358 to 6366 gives 4.58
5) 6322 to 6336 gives 4.63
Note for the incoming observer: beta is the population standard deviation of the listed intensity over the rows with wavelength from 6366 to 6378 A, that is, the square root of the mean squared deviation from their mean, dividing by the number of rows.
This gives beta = 0.15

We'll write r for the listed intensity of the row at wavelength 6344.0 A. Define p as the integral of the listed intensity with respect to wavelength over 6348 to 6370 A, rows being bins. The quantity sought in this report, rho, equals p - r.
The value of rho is 721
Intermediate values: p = 757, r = 36.19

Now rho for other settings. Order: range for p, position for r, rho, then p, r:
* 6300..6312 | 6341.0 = 365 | 401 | 35.91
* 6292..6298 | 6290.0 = 163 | 195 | 32.34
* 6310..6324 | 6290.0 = 441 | 474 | 32.34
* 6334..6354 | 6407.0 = 681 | 717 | 35.7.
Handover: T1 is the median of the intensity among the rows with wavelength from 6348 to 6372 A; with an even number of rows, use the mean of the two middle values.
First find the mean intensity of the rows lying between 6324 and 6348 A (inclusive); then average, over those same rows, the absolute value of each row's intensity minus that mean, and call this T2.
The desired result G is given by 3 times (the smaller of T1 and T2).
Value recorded 1.32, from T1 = 33.9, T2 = 0.441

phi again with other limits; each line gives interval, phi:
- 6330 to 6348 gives 6347.0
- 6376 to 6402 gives 6401.0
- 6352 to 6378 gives 6353.0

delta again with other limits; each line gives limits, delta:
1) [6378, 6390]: 18.2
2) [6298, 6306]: 12.2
